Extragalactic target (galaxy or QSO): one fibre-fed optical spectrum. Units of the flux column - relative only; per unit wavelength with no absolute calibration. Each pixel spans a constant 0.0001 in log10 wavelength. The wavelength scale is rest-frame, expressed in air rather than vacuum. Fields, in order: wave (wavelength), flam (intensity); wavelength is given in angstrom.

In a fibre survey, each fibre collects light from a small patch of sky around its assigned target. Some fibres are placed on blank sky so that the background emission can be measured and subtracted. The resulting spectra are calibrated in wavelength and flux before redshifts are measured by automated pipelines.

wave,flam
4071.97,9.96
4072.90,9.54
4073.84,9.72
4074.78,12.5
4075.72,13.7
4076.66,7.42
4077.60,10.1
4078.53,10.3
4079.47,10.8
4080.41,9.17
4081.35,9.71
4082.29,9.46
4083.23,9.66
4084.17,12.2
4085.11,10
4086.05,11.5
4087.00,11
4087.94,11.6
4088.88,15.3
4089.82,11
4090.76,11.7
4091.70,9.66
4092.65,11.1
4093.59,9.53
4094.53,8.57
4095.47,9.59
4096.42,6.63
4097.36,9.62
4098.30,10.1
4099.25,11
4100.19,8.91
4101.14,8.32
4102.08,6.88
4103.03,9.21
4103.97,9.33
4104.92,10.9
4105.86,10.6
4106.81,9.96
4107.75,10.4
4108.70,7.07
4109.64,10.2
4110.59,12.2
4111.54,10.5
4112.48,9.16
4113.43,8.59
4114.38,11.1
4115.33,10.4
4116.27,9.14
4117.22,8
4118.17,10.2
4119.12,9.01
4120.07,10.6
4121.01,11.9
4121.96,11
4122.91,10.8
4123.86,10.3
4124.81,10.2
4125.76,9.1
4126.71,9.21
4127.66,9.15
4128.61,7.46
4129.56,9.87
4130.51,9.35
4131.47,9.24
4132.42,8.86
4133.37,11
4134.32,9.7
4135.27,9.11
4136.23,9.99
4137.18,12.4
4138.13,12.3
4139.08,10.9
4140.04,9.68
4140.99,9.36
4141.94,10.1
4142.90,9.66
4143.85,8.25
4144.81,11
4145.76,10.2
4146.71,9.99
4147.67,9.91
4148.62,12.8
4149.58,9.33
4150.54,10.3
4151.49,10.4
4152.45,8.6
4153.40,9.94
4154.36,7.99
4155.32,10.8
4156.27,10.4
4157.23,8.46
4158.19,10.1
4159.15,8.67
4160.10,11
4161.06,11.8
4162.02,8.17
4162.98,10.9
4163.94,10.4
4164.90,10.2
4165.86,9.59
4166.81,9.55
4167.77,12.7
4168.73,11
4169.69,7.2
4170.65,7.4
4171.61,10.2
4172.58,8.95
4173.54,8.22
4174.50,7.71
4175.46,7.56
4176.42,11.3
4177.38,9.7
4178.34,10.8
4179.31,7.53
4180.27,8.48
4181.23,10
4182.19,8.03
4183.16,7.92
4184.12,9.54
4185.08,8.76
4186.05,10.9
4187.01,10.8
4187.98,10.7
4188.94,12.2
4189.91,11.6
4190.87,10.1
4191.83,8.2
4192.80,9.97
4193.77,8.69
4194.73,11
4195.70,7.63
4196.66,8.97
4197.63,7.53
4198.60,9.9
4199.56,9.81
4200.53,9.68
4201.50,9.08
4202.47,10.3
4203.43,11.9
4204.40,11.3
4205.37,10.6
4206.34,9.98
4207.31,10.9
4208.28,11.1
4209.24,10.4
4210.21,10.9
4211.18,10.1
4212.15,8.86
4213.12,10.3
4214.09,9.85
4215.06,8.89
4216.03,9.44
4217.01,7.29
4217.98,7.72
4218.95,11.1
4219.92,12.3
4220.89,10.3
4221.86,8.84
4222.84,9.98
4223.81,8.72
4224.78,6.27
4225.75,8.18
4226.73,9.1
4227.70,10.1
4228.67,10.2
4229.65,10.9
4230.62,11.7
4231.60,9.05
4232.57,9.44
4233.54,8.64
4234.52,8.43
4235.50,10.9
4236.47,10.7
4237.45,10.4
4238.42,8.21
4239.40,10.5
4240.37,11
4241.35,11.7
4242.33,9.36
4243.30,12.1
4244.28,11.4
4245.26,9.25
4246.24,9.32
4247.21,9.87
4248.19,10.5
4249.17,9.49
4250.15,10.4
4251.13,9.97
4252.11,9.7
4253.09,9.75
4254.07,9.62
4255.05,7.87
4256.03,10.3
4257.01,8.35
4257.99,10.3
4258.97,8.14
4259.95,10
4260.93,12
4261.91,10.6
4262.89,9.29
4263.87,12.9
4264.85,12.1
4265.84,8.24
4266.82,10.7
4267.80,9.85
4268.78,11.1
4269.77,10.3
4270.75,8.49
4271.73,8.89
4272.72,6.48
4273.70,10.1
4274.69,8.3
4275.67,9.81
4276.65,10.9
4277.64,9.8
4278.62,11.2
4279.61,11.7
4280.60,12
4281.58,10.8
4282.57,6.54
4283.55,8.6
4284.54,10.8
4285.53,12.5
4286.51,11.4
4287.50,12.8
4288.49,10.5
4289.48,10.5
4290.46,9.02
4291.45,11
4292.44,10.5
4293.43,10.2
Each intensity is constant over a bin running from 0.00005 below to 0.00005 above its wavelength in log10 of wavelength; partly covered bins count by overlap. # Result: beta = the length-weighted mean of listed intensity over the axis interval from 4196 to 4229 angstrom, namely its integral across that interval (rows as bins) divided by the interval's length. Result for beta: 9.7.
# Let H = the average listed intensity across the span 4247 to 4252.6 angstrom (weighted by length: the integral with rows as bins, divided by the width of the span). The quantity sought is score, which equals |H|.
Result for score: 10.0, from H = 9.98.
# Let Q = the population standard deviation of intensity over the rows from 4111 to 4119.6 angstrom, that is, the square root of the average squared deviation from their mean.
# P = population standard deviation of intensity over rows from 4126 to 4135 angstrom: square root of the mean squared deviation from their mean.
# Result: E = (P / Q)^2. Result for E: 0.8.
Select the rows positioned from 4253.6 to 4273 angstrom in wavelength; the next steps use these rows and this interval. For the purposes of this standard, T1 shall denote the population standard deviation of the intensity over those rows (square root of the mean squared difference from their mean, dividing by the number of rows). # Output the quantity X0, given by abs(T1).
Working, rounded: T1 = 1.6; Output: 1.56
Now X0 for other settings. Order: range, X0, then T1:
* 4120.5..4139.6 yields 1.22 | 1.2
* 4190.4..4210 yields 1.17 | 1.2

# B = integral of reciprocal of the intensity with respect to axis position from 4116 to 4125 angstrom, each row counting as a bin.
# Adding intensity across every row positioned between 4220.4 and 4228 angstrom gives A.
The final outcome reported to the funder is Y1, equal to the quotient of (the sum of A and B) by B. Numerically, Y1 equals 81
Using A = 71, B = 0.9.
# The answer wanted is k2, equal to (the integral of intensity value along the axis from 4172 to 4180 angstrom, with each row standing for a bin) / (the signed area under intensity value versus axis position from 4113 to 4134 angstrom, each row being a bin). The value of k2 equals 0.4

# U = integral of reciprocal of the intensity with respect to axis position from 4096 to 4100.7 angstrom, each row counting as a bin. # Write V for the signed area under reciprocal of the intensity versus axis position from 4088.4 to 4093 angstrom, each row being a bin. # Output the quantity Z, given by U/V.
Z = 1.30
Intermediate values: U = 0.52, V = 0.40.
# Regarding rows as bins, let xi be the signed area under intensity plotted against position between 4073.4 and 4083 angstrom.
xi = 99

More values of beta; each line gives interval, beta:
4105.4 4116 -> 10.0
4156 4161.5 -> 10.0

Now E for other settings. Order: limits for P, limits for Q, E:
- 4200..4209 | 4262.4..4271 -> 0.3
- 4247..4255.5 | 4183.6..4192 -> 0.3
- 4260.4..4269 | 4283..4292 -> 1.1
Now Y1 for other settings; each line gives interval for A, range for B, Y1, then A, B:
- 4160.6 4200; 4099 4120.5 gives 173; 392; 2.3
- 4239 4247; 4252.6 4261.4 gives 92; 85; 0.9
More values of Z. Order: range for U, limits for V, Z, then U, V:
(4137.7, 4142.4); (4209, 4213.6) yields 0.99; 0.45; 0.46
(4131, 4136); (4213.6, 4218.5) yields 0.91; 0.52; 0.57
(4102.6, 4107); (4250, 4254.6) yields 0.94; 0.44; 0.47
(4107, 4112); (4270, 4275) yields 0.86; 0.51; 0.60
